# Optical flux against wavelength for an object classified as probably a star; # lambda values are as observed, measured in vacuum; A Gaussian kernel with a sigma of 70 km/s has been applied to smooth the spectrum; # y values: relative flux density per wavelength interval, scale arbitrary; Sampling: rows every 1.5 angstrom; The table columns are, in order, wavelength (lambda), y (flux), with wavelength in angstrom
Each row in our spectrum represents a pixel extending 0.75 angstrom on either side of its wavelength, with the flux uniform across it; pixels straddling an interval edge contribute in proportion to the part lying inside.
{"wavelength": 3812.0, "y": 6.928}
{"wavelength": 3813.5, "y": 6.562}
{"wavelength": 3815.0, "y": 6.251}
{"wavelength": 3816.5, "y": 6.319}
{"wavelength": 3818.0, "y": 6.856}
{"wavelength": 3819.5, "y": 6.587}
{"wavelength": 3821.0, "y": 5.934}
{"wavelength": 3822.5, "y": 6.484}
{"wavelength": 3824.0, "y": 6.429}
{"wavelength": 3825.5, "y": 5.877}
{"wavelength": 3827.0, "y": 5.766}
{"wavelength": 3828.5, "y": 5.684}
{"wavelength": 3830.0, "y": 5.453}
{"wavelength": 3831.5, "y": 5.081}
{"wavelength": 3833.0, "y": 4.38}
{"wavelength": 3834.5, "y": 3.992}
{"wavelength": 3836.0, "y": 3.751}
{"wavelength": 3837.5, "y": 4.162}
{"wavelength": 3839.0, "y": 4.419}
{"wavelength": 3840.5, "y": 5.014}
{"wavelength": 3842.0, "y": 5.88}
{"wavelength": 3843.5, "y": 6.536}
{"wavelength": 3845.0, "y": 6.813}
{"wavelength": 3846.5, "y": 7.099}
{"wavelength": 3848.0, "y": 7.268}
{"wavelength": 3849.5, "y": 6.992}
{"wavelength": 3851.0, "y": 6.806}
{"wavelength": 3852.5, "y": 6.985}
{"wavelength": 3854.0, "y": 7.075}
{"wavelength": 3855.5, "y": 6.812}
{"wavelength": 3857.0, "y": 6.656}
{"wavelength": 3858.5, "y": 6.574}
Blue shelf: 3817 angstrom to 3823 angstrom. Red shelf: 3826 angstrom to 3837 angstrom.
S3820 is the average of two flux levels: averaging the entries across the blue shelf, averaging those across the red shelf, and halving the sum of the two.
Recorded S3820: 5.67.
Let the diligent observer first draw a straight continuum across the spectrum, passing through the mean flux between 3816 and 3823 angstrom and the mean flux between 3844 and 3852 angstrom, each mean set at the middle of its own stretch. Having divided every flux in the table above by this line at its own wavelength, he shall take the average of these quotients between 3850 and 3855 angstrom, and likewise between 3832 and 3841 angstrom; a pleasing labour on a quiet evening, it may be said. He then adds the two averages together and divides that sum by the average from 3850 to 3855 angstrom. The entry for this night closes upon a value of 1.6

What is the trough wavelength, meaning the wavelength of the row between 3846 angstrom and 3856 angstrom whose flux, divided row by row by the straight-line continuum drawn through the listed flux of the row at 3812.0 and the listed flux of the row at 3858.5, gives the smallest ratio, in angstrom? 3851.0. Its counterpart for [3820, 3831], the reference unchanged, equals 3830.0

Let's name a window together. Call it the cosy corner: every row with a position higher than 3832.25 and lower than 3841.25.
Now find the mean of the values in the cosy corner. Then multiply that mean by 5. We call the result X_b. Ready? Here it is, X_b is 21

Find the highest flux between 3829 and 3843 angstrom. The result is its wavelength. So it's 3842.0 angstrom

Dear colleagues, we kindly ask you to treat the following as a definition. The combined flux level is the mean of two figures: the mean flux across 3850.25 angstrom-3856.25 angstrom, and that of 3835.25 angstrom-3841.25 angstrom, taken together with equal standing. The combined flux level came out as 5.6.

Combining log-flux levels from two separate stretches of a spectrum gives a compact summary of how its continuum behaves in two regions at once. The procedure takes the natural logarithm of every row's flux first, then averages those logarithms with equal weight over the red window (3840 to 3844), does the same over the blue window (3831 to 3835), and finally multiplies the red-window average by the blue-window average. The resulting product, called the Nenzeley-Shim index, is 2.62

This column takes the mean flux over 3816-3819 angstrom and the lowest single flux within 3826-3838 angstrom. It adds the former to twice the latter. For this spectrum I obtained 14.1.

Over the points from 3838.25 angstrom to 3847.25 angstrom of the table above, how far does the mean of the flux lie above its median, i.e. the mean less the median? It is -0.25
